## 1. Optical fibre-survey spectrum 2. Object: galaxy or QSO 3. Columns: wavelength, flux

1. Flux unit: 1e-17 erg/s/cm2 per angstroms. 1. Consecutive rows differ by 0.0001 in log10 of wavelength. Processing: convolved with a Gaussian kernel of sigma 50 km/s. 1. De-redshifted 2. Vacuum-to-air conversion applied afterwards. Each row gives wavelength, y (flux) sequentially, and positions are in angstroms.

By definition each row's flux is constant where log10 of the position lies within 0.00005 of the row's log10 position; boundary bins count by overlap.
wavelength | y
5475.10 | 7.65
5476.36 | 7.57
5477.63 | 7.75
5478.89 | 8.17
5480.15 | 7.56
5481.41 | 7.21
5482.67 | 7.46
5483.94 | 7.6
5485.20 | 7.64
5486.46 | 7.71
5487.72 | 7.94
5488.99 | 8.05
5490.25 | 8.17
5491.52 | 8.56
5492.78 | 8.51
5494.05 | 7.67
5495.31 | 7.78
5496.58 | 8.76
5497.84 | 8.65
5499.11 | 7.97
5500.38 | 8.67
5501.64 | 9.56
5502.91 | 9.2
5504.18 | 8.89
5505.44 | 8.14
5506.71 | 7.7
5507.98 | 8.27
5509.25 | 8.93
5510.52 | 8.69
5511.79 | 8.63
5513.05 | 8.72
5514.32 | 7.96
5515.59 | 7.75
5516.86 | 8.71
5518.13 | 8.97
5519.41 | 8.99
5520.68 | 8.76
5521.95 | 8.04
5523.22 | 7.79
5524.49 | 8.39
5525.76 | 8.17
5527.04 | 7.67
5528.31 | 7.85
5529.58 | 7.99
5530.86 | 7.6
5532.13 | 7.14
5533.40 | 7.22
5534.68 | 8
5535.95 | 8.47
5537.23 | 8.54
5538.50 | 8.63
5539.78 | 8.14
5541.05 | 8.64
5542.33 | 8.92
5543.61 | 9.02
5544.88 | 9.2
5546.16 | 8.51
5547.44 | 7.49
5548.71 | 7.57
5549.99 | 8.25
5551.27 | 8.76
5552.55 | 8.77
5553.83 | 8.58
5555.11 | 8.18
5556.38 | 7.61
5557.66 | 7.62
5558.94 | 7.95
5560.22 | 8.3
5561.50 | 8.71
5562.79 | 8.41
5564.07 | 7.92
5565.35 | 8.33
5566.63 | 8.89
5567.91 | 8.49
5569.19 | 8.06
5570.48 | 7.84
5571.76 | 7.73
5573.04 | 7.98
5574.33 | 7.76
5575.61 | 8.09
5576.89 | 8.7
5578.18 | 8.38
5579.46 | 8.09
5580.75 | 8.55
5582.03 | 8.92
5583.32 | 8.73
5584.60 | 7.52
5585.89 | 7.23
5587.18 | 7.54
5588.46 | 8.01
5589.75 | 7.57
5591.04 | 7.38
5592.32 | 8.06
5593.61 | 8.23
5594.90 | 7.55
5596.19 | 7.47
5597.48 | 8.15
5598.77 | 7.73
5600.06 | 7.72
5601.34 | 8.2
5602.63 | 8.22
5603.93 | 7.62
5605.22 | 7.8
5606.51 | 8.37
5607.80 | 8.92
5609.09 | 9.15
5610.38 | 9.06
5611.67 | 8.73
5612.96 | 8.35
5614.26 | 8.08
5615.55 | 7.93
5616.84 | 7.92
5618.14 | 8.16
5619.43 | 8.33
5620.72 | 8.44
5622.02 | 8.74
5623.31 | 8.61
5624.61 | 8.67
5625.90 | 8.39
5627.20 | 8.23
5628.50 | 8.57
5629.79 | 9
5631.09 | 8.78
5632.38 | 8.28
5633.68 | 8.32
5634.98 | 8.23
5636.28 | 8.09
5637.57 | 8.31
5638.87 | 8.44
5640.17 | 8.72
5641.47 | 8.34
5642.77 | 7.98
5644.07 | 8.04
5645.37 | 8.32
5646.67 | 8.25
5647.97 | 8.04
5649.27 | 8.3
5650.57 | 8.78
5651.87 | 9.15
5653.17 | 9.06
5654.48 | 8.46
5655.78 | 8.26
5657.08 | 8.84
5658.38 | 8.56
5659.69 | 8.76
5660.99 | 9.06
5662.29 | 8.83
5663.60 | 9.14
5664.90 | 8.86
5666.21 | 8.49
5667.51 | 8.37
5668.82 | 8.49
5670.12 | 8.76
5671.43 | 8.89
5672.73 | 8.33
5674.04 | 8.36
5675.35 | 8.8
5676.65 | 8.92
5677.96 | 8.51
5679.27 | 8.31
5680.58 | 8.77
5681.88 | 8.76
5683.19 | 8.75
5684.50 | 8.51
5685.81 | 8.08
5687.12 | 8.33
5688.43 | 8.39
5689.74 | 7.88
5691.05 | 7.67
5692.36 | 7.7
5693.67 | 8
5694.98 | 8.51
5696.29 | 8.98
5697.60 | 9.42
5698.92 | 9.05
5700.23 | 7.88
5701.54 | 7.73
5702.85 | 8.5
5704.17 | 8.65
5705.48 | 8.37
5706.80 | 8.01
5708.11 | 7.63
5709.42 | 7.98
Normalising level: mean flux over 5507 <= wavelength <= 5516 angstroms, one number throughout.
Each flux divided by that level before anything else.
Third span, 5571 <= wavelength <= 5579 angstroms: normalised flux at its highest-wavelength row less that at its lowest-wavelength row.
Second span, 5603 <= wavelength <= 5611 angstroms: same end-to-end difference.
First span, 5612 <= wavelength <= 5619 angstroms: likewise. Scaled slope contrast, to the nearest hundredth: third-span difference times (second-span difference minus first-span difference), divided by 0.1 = 0.15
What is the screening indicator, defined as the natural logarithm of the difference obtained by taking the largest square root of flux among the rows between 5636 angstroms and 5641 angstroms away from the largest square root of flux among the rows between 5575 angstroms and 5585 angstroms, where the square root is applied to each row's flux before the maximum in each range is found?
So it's -3.4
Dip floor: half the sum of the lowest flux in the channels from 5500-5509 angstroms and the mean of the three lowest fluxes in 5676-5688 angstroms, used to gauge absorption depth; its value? 8.0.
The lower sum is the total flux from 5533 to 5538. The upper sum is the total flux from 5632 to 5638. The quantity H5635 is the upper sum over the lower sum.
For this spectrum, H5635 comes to 1.28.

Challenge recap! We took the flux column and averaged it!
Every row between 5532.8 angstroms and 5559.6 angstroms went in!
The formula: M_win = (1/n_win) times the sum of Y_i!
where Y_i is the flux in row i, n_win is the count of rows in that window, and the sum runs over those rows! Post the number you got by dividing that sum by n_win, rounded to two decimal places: 8.29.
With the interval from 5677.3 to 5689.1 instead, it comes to 8.49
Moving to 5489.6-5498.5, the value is 8.30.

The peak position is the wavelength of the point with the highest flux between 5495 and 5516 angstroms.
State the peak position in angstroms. 5501.64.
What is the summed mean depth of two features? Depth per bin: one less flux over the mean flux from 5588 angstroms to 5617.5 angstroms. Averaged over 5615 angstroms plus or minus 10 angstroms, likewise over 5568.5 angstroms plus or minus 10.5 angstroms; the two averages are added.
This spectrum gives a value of -0.06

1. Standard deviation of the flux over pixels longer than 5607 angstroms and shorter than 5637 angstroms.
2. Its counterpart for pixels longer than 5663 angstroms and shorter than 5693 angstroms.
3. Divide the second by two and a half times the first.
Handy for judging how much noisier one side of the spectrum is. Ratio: 0.43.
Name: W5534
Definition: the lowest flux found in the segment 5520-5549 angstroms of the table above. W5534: 7.14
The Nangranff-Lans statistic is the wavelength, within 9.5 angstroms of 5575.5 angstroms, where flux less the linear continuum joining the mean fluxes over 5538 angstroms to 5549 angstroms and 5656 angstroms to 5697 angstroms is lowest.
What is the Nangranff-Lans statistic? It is 5584.60 angstroms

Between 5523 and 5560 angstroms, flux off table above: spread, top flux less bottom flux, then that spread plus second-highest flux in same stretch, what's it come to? 11.08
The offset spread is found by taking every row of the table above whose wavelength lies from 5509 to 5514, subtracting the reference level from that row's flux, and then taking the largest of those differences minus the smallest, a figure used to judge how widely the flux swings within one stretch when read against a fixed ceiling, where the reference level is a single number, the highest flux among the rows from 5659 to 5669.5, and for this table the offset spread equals 0.30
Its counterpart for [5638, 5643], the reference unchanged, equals 0.74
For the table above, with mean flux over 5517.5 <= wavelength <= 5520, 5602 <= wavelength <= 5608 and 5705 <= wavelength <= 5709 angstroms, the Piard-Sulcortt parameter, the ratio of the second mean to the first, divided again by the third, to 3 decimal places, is 0.114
